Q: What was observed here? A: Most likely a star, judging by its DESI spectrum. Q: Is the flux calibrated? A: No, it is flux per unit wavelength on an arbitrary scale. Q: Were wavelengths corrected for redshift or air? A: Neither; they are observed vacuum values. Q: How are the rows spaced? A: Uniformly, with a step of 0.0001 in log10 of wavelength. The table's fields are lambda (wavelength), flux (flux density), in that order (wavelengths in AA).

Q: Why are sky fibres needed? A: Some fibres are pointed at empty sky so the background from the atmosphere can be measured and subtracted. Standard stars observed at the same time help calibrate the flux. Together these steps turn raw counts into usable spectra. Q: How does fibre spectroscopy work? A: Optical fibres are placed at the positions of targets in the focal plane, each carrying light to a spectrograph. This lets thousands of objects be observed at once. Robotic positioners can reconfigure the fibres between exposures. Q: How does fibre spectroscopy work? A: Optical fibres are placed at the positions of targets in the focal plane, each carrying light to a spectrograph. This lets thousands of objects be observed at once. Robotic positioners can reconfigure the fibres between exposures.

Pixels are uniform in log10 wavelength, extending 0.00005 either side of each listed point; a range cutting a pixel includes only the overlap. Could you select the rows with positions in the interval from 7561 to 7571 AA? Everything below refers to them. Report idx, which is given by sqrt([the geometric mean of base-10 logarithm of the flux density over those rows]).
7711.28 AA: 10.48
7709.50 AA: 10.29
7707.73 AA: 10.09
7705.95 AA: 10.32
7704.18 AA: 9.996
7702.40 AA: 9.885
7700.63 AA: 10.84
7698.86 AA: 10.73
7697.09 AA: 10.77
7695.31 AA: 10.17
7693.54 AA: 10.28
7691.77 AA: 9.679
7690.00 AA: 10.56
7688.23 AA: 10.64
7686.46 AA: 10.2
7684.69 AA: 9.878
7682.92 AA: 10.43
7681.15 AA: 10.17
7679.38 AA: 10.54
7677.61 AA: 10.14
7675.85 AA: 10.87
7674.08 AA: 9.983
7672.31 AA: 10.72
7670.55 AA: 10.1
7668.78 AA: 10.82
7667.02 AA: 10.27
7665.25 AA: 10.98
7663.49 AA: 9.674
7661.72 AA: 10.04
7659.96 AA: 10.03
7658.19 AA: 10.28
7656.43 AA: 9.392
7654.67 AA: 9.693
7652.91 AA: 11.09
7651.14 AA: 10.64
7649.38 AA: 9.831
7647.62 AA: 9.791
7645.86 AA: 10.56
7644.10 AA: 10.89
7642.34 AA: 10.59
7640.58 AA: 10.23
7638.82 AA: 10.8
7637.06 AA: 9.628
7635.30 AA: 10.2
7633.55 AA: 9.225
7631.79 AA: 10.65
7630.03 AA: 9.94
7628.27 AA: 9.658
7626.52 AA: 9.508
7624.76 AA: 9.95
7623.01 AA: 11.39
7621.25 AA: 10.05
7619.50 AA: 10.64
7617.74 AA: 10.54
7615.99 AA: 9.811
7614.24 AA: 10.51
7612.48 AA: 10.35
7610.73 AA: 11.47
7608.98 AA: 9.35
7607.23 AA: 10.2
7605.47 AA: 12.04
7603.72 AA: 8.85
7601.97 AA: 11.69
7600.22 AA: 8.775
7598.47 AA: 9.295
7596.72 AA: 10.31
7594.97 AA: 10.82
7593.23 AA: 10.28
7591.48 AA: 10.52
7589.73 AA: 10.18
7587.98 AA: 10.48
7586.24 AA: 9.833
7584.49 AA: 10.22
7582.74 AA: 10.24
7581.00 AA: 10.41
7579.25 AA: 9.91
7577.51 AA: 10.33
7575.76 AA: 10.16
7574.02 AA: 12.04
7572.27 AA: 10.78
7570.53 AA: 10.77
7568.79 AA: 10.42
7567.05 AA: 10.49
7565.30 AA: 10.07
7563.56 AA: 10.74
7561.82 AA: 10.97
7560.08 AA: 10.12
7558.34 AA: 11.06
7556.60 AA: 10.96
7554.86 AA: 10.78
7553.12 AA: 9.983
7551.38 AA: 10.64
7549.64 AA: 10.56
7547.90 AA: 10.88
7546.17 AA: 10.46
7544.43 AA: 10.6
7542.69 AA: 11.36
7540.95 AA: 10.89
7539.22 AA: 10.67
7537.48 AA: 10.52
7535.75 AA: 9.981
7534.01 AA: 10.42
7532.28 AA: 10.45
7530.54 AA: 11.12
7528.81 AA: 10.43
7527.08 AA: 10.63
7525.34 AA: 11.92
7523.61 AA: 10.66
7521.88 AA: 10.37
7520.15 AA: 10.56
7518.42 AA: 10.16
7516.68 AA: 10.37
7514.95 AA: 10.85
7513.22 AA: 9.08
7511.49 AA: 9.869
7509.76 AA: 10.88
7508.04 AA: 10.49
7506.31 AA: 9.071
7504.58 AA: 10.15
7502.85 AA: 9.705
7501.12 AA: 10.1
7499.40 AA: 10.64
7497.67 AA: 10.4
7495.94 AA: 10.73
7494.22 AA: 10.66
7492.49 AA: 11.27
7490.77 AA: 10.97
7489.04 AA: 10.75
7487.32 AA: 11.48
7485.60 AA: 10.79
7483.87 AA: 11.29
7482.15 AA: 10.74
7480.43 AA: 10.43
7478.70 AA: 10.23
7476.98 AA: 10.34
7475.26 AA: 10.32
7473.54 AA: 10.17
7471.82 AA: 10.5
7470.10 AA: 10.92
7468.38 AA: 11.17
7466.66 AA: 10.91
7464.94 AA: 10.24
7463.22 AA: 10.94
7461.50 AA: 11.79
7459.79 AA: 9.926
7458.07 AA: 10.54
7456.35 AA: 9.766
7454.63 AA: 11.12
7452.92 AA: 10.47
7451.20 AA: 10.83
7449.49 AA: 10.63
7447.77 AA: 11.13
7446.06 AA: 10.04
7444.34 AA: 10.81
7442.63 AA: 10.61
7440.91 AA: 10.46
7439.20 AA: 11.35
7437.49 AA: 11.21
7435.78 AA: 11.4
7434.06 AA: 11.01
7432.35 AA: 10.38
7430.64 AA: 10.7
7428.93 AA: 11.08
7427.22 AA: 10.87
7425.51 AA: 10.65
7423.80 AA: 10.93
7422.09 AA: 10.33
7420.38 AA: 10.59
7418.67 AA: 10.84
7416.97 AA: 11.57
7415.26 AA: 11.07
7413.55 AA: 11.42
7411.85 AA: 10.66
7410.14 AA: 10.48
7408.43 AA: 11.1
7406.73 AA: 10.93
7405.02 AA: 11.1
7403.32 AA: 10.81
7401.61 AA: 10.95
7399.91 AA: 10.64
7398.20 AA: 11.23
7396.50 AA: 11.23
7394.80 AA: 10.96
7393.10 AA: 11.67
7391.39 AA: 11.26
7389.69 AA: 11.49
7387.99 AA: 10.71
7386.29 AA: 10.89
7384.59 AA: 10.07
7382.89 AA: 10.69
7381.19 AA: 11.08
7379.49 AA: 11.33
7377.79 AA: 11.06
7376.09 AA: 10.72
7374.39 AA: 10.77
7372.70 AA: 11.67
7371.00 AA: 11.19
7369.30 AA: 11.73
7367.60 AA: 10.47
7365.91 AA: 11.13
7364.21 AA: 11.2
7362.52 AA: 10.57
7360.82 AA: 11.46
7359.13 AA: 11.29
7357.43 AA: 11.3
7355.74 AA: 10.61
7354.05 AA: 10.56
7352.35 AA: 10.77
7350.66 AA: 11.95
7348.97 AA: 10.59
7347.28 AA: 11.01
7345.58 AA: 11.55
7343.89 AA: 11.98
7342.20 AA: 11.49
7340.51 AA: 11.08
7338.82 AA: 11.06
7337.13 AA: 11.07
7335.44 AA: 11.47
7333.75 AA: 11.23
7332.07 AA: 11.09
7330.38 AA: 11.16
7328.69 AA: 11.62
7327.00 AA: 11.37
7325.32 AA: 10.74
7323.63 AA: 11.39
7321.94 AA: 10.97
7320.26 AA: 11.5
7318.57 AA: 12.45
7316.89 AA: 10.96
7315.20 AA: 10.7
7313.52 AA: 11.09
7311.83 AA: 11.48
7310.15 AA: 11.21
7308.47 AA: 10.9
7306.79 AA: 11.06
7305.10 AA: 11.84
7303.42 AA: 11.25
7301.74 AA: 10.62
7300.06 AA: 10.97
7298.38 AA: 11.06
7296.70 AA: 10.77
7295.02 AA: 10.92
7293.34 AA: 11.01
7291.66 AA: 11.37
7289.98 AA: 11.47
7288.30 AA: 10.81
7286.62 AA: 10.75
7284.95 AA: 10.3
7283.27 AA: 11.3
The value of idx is 1.01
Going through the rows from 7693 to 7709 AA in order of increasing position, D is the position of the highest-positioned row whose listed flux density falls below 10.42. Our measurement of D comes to 7707.73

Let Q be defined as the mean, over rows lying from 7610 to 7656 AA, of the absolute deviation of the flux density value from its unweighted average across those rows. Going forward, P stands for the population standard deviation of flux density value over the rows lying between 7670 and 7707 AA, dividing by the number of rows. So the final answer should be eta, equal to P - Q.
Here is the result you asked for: -0.1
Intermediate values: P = 0.34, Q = 0.485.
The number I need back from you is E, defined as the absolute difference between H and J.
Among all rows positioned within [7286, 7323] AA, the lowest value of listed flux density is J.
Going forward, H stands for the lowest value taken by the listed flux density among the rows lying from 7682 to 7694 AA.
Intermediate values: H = 9.679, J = 10.62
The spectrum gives 0.9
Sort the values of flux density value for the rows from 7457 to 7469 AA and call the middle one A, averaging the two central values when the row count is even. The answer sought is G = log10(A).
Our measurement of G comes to 1.04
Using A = 10.9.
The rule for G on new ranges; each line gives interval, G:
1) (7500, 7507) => 1.00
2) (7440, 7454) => 1.03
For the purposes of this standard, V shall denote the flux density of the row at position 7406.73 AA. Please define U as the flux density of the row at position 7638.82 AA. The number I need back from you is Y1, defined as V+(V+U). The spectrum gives 32.7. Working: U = 10.8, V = 10.93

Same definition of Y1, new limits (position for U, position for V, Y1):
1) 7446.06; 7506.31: 28.2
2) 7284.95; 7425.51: 31.6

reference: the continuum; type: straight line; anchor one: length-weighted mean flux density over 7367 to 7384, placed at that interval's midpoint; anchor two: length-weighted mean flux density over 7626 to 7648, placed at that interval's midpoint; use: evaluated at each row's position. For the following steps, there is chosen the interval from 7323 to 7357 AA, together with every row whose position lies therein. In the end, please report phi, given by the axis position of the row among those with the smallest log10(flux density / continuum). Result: 7354.05 AA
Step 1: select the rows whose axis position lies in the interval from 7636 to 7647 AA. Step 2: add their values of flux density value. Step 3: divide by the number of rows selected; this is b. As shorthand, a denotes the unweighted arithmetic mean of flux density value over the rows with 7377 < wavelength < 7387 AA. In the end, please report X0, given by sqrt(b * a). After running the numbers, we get 10.65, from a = 10.9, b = 10.4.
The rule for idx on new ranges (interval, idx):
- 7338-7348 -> 1.03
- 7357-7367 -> 1.02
